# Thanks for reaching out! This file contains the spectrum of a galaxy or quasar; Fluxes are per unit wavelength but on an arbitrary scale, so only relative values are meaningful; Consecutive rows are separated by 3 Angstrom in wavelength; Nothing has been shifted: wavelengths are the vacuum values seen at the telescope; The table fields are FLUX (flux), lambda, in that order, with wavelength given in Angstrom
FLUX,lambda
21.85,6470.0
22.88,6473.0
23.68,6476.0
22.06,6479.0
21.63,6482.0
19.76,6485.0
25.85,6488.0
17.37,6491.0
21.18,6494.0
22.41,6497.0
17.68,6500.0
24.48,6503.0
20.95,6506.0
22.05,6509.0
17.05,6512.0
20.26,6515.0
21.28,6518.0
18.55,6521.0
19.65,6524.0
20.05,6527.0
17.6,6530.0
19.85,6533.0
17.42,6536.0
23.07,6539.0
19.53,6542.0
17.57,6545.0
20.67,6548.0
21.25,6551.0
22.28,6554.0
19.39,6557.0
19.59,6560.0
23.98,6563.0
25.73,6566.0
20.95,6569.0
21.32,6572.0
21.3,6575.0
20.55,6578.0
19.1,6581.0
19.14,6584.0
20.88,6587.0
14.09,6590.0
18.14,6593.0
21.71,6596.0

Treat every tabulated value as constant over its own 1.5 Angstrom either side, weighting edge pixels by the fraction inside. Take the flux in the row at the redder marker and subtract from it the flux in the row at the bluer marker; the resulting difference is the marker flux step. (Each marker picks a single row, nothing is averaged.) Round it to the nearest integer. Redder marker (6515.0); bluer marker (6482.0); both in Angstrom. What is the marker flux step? -1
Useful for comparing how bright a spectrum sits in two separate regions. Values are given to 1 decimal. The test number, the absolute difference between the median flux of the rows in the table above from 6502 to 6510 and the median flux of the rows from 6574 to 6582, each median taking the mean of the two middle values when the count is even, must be 1.5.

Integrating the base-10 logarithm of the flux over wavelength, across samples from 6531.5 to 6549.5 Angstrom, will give 23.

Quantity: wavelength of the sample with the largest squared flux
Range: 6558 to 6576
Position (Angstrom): 6566.0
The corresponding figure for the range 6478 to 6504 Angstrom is 6488.0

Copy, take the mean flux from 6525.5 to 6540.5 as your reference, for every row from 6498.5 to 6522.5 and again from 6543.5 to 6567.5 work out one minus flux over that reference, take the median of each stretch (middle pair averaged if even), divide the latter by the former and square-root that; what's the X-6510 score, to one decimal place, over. 1.2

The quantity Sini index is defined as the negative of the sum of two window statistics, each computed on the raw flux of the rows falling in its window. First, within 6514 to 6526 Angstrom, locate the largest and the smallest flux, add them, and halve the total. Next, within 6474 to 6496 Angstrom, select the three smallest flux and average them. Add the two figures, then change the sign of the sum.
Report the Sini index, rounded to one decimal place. -39.4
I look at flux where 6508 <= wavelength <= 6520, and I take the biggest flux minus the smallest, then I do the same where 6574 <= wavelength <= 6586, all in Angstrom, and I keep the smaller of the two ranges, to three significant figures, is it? 2.20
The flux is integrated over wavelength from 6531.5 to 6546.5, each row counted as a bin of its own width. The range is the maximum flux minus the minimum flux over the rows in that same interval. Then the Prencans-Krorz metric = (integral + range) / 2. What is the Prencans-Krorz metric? 149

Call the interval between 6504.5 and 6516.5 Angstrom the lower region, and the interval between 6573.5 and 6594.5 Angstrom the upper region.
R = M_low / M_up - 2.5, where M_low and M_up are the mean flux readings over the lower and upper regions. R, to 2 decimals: -1.44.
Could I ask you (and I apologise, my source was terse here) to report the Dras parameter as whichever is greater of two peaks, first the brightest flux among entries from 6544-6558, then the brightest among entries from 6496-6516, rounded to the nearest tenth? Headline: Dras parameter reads 24.5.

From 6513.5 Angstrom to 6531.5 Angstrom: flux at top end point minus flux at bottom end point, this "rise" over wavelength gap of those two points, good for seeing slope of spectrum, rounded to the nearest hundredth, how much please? -0.18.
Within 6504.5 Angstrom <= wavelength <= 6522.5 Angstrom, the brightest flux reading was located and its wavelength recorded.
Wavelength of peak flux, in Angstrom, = 6509.0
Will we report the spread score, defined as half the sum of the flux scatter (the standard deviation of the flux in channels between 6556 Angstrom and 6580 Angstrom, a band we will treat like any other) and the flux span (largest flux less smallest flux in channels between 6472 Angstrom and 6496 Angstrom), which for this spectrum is 5.3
